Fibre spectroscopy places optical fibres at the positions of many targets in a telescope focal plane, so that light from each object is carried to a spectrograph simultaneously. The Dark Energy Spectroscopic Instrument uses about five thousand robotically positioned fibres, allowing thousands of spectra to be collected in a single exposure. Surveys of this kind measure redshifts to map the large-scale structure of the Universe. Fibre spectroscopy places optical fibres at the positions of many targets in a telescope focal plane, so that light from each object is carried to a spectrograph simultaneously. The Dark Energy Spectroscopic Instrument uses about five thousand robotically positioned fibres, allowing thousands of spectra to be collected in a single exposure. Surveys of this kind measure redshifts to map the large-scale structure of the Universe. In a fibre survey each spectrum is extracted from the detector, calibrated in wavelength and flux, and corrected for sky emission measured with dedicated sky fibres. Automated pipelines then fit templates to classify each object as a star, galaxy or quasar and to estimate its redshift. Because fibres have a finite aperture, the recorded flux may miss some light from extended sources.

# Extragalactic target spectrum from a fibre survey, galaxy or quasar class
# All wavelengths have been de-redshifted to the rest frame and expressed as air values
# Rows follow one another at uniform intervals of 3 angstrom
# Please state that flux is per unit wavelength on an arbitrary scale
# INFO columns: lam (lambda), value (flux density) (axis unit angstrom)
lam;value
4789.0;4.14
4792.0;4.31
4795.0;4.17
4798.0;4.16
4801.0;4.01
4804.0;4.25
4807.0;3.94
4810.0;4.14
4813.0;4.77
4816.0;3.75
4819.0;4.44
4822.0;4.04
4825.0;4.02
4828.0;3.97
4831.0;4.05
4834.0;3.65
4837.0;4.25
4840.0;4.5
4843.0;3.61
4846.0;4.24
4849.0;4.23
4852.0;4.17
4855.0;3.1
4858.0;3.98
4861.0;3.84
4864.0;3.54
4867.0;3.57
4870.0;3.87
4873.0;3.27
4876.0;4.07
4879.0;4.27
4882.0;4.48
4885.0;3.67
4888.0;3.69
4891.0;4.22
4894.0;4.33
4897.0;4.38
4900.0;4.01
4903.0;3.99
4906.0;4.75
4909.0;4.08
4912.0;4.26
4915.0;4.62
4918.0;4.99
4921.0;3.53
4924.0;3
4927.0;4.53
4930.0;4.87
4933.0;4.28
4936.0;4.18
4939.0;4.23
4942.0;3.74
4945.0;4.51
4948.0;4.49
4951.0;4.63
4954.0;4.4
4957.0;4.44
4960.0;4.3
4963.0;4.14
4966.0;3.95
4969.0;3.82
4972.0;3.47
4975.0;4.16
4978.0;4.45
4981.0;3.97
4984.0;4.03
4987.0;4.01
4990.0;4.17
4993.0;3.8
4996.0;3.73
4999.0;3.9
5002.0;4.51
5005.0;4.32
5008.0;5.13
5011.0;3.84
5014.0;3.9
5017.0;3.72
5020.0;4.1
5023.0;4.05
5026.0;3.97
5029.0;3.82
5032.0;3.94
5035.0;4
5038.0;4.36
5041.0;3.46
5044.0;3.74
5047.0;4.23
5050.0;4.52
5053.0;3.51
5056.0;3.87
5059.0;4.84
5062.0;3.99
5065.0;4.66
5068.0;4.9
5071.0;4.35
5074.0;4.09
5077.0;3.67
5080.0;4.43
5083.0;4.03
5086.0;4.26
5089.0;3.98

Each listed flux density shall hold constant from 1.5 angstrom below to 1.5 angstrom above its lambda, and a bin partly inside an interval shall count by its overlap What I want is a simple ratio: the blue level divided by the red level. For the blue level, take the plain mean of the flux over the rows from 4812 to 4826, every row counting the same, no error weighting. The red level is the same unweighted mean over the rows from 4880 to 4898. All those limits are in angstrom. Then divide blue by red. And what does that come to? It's 1.02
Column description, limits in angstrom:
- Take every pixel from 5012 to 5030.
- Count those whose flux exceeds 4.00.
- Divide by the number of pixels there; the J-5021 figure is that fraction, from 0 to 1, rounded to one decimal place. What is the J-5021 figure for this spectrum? 0.3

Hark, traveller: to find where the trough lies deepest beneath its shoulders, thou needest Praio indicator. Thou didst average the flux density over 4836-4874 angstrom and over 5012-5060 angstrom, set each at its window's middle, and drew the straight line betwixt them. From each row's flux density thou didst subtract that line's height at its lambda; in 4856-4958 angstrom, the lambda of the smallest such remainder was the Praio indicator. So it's 4924.0 angstrom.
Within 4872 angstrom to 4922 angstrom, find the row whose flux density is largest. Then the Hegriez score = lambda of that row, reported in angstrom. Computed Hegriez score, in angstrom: 4918.0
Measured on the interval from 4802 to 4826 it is 4813.0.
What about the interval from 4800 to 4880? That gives 4813.0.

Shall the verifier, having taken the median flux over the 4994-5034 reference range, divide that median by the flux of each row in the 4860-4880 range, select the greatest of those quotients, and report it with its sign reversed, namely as -1.20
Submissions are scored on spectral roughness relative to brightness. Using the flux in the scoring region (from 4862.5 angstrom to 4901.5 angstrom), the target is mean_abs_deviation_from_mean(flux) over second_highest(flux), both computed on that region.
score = 0.074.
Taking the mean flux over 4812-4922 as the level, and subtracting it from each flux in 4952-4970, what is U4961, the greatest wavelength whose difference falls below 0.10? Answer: 4969.0 angstrom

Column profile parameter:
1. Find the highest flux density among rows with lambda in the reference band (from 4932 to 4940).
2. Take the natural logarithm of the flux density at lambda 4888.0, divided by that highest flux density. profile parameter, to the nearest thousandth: -0.148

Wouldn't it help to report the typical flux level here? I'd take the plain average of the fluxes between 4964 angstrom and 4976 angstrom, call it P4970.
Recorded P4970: 3.85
